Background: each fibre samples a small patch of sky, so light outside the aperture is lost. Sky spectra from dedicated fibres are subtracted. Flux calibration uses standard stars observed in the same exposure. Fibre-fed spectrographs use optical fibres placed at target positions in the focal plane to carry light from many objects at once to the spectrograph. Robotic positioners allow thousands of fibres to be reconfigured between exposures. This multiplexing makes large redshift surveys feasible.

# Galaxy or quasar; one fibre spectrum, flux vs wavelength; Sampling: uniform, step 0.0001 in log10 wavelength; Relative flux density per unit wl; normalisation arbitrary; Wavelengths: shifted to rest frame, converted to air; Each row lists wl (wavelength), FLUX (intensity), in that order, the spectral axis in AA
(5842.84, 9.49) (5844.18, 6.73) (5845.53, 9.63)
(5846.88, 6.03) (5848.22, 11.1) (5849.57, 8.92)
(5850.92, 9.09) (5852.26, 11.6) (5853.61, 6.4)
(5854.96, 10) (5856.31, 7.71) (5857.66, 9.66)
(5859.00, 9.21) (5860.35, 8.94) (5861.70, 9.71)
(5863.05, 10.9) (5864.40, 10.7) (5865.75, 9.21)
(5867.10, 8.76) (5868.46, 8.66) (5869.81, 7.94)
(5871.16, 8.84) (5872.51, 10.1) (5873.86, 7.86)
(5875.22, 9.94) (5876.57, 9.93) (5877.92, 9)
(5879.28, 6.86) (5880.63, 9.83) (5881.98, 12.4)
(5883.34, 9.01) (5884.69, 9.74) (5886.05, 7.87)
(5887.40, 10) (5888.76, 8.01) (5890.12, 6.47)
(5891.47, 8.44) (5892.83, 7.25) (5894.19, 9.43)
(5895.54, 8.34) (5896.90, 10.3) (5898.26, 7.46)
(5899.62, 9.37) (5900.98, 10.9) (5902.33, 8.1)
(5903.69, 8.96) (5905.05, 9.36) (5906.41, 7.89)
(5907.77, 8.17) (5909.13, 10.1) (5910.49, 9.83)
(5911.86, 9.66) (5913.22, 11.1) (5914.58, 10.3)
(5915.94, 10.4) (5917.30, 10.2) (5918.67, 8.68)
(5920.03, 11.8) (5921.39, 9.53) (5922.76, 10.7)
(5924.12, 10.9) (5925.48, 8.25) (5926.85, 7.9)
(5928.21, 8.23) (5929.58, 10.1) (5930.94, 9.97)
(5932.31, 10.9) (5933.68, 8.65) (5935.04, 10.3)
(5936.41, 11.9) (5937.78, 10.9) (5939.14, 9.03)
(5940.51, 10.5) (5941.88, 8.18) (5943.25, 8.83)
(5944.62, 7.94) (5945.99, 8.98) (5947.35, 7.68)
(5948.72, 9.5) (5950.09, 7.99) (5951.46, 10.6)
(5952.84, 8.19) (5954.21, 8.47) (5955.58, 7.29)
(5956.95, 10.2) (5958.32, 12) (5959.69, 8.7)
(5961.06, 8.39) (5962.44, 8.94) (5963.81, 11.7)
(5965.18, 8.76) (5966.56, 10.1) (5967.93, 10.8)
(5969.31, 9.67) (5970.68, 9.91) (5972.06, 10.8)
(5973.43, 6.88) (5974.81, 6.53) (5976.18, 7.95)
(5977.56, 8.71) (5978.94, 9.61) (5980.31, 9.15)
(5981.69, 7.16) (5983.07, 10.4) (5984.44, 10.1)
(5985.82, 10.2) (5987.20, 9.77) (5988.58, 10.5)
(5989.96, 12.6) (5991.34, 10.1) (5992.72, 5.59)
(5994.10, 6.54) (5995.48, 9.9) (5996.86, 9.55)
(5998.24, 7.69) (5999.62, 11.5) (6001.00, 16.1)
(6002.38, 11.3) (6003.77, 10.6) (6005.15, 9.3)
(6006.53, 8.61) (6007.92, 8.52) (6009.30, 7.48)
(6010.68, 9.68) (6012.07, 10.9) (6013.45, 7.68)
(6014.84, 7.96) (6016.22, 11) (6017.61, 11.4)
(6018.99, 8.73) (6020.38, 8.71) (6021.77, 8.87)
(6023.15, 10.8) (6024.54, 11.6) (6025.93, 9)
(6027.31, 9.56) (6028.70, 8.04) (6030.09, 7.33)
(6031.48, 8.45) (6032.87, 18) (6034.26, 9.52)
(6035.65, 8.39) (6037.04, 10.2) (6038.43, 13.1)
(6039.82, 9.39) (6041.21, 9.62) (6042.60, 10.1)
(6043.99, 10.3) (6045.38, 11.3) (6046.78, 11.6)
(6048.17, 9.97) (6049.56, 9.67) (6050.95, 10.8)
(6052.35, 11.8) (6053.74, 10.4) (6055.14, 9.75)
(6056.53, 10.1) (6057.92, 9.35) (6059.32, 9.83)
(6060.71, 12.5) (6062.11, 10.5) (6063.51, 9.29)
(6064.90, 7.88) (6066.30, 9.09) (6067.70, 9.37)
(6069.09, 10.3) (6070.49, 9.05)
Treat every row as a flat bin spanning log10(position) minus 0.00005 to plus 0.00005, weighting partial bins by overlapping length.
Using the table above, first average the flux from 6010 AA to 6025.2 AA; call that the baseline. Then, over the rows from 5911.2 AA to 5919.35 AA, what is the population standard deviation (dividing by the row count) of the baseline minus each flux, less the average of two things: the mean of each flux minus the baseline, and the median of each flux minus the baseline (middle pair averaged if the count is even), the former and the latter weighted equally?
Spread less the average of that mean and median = 0.3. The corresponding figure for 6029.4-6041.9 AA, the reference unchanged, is 2.8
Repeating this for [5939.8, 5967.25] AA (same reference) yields 2.1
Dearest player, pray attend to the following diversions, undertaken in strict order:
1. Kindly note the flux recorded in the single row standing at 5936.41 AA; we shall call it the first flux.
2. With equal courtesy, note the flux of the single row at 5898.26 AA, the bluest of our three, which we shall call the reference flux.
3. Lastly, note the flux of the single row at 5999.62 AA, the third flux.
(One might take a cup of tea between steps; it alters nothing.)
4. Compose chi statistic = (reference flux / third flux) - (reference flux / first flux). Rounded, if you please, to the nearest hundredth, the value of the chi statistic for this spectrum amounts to 0.02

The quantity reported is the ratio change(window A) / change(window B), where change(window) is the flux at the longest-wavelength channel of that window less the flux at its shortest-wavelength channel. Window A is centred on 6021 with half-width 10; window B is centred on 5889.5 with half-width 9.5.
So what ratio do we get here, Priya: 2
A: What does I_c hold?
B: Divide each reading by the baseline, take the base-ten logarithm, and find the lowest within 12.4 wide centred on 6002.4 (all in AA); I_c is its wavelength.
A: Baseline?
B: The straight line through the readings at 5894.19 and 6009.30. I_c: 5998.24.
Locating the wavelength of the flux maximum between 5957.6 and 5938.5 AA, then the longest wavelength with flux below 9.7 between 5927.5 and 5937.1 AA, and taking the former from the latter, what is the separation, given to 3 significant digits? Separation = -17.8 AA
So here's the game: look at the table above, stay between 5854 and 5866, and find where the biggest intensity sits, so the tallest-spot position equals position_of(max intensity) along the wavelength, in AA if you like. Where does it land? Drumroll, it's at 5863.05 AA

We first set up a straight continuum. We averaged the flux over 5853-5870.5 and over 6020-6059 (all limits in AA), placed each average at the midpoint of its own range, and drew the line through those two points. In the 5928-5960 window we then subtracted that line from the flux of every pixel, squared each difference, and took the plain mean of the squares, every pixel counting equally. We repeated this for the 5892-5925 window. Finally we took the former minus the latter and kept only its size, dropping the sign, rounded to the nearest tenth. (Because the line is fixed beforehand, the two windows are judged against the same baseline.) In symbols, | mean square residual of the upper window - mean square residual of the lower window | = 0.4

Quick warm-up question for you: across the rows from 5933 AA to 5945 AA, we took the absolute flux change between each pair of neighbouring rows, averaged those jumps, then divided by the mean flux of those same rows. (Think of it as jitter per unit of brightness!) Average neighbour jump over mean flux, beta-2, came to 0.15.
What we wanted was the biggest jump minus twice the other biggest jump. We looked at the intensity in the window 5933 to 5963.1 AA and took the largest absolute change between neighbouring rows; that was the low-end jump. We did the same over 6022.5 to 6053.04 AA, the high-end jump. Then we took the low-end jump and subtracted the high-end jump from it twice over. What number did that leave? -16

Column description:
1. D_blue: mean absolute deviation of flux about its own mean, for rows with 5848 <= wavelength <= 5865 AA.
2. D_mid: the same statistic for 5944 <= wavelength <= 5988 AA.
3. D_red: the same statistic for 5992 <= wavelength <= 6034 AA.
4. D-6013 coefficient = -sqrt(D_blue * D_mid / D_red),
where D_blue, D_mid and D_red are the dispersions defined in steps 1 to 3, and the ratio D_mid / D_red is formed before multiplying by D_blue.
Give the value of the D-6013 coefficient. -0.82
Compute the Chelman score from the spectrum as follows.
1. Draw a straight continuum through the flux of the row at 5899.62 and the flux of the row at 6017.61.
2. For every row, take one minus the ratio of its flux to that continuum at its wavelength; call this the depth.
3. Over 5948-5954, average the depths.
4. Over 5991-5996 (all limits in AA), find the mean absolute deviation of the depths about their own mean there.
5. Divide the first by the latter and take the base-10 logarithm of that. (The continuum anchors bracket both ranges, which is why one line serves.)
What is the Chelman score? -0.2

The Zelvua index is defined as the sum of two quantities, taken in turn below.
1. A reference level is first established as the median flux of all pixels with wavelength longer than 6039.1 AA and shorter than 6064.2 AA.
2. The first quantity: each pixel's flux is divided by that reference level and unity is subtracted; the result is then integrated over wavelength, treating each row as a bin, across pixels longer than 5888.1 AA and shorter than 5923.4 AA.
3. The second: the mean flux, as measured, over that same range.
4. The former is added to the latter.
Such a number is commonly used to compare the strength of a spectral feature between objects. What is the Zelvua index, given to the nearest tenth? 6.3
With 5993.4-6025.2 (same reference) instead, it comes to 8.7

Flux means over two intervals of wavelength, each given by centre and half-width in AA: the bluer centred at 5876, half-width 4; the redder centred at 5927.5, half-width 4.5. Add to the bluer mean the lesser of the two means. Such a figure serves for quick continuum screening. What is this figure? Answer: 17.9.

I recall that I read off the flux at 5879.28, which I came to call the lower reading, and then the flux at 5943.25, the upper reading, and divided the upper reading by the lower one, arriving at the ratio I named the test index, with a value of 1.29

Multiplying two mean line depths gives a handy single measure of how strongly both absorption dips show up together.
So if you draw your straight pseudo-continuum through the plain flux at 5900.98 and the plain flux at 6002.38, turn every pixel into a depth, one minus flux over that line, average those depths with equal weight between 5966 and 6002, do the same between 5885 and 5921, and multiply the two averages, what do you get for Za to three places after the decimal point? 0.024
